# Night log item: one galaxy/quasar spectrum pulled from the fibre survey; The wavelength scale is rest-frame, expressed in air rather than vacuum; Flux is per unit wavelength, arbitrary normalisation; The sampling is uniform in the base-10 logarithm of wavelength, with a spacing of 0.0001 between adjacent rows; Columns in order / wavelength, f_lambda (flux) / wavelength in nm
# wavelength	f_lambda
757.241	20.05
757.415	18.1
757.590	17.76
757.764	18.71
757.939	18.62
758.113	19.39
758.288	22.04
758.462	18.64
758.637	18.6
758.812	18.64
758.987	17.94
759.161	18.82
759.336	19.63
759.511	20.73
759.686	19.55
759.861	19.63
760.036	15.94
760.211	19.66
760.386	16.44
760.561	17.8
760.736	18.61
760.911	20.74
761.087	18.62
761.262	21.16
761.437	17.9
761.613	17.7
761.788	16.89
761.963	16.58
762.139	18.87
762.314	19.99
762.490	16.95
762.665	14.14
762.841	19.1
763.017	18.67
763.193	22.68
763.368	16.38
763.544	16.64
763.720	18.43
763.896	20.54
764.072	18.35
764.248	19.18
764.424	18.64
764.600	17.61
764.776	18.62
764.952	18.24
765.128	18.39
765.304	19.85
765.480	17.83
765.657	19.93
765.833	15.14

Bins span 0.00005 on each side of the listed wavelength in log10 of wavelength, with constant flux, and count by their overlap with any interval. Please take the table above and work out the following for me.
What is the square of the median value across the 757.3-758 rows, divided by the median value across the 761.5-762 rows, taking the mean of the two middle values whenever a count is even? 20.0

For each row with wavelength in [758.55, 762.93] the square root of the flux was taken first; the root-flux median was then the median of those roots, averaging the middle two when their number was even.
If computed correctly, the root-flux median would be 4.32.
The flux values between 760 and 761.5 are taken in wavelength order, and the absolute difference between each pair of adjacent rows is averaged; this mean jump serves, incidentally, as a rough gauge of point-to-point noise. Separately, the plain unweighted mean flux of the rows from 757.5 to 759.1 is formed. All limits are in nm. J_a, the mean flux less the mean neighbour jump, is 16.5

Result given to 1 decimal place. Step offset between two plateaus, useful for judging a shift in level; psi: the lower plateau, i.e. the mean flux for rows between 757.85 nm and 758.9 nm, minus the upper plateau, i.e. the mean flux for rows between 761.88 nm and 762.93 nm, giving 1.7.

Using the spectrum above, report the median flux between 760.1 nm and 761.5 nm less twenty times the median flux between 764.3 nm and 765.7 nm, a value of -351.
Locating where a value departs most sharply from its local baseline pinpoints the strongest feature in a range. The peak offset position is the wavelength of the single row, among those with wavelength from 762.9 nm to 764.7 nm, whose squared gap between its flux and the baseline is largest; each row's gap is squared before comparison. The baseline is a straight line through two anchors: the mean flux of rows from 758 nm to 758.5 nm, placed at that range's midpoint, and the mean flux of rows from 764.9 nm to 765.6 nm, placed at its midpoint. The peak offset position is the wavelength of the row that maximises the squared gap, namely 763.193 nm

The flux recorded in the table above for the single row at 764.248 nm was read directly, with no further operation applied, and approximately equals 19.18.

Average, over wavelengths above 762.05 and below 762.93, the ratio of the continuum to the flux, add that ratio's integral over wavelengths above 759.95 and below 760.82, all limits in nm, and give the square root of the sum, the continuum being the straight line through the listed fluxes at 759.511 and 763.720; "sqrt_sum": 1.45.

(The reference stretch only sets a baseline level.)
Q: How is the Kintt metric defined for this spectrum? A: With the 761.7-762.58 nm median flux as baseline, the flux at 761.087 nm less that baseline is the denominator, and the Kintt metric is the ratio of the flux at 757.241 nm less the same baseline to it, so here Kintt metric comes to 2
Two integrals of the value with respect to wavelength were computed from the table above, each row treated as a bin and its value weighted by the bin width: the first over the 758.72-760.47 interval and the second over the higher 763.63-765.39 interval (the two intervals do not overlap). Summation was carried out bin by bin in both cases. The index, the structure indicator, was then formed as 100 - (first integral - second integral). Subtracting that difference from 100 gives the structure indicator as 100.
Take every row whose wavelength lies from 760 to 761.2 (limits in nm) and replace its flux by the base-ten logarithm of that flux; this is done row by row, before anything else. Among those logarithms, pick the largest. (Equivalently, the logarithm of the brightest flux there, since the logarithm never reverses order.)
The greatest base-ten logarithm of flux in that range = 1.317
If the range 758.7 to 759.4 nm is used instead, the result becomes 1.293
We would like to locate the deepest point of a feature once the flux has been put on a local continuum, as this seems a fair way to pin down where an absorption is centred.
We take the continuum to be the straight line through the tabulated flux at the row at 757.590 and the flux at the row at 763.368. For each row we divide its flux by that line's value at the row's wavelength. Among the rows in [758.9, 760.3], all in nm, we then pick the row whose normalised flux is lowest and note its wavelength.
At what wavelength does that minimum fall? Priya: 760.036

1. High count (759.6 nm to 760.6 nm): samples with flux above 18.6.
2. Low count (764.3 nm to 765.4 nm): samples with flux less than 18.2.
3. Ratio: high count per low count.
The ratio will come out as 3.0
